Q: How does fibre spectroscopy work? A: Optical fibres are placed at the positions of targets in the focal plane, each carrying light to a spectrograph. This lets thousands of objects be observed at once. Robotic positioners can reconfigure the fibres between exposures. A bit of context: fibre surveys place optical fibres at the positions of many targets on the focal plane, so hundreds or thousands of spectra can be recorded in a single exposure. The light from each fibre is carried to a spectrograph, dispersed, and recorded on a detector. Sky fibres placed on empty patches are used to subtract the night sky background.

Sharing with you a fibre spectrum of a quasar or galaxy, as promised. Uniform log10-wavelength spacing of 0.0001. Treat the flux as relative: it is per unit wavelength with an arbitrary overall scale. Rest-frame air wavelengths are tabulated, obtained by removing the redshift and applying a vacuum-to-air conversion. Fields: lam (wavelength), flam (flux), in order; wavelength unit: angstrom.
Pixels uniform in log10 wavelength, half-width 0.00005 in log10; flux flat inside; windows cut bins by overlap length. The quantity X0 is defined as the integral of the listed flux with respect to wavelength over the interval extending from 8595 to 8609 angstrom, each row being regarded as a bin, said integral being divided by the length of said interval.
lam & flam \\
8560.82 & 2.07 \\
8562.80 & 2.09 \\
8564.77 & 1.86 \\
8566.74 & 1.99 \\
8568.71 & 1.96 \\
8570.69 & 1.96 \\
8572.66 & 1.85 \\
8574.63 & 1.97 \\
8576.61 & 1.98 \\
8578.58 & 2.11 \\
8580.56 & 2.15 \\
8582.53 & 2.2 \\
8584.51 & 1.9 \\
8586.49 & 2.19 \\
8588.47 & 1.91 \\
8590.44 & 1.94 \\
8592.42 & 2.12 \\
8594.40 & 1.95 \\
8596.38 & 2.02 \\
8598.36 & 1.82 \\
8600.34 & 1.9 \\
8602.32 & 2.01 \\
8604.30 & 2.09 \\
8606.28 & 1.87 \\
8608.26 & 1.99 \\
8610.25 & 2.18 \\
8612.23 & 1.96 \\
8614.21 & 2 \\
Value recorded 1.96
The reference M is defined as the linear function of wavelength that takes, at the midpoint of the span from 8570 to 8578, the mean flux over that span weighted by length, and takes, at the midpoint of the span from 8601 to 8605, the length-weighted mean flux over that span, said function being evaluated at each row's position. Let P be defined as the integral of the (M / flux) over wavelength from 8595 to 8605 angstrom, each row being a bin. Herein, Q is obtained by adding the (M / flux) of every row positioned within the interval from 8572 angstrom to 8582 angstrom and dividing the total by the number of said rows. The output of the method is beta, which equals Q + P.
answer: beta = 11.3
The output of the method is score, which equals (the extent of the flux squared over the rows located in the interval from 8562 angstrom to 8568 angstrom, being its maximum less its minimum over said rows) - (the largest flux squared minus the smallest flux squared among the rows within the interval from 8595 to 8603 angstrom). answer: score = 0.14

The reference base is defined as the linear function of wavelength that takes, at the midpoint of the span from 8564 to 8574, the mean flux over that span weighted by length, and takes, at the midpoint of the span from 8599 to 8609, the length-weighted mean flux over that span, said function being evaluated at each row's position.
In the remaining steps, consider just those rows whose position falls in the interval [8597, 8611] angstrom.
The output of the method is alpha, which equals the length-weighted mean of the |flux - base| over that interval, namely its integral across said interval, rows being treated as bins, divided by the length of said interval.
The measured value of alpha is 0.096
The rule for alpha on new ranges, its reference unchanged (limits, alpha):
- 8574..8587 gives 0.143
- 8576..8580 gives 0.124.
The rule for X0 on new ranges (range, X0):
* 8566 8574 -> 1.94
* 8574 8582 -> 2.06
